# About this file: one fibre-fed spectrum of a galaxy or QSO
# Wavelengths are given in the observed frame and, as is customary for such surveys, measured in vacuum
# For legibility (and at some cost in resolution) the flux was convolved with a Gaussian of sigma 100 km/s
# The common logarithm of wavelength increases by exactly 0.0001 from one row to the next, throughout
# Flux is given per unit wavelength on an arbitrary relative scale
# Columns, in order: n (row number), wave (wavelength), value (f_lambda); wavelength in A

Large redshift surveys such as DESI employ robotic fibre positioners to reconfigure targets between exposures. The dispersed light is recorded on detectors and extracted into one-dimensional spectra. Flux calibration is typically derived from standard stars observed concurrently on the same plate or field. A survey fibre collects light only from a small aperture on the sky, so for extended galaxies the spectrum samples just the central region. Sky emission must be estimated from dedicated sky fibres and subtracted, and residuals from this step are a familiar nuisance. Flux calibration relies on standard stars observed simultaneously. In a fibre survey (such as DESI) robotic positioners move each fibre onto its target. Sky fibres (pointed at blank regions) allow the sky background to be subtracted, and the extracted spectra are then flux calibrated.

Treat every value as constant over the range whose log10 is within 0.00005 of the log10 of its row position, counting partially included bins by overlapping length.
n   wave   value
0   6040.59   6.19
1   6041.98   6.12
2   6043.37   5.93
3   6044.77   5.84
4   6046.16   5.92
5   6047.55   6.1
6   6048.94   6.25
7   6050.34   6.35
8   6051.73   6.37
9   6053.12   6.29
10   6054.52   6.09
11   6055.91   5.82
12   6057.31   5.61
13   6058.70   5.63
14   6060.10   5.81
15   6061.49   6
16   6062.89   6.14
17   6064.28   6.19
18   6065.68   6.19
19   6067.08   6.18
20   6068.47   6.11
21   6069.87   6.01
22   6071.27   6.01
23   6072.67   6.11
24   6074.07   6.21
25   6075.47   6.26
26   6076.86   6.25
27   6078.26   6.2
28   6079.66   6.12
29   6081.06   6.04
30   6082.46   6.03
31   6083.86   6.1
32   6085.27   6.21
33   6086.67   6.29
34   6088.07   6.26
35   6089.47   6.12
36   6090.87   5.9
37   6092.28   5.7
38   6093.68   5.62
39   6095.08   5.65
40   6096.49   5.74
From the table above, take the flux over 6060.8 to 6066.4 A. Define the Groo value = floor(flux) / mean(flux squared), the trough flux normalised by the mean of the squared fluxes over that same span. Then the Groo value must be 0.160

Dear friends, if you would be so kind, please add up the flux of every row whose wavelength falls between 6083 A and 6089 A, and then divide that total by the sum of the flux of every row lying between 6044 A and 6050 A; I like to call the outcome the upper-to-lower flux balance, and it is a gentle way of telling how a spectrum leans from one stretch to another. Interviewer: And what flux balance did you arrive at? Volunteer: 1.031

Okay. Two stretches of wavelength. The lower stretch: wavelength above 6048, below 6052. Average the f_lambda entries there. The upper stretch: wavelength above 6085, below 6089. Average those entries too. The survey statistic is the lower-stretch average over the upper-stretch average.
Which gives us 1.01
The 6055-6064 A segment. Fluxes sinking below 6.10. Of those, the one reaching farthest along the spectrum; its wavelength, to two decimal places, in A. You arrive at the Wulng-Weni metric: 6061.49 A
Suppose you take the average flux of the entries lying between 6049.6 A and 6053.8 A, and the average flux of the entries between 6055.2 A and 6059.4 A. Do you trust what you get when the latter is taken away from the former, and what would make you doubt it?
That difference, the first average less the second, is 0.65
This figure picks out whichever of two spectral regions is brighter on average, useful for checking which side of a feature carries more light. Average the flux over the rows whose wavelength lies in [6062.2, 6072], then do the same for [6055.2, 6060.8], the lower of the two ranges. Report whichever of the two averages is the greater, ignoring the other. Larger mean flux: 6.12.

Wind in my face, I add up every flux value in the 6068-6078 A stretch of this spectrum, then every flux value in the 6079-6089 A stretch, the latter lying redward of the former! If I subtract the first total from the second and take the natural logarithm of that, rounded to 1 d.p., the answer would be -2.4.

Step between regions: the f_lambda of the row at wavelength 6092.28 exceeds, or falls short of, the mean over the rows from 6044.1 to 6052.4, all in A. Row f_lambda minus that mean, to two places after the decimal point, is -0.44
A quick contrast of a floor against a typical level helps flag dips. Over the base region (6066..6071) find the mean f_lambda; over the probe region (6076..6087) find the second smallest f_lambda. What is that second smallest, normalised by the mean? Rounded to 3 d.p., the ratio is 0.990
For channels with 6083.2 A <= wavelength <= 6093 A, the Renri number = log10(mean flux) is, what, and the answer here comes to 0.784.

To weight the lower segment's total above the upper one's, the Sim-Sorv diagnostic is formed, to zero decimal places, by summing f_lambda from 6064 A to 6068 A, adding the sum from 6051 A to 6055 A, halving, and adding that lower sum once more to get 37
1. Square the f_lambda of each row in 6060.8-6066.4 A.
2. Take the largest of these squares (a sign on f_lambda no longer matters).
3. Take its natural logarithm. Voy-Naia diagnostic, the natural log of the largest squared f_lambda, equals 3.65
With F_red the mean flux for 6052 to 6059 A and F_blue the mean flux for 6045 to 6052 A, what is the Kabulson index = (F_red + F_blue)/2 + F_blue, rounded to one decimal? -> 12.2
